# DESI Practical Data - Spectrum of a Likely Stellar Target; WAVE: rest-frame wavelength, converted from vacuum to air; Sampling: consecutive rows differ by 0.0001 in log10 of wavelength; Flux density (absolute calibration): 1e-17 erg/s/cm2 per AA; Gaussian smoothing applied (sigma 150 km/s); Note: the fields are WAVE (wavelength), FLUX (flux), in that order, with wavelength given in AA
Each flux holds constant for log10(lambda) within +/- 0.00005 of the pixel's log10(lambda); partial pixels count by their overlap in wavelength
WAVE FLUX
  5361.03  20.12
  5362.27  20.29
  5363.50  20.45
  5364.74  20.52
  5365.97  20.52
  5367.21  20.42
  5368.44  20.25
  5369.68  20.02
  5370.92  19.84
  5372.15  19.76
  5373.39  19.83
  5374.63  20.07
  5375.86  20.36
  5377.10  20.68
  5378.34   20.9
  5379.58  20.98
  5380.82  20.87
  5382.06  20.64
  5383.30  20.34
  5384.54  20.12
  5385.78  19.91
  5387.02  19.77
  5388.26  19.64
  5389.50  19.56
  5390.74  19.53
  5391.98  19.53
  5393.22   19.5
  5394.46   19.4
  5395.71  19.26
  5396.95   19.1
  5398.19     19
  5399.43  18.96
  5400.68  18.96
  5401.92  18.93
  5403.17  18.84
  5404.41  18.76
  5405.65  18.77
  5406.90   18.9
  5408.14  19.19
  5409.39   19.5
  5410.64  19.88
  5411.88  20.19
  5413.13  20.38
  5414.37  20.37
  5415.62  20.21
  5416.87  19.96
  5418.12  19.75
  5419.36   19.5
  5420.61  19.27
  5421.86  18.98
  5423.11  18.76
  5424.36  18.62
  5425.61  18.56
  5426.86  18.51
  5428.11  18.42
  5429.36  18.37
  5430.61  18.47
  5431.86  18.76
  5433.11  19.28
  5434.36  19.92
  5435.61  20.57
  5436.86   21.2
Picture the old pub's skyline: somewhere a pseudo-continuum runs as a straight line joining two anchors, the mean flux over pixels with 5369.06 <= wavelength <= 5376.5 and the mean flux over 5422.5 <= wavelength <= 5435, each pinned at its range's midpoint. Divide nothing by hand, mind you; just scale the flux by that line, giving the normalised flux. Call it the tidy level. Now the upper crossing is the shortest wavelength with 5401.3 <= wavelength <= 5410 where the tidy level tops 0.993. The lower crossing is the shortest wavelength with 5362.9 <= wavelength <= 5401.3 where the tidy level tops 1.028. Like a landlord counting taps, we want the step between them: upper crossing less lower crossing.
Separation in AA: 31.0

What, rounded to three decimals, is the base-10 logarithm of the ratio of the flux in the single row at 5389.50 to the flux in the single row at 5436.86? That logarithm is -0.035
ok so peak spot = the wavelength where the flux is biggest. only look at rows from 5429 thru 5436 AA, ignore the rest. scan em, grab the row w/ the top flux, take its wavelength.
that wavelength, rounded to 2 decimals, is 5435.61 AA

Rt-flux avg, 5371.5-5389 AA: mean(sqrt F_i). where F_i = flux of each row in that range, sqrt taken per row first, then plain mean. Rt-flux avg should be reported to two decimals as 4.50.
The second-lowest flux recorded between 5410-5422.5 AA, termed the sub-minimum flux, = 19.27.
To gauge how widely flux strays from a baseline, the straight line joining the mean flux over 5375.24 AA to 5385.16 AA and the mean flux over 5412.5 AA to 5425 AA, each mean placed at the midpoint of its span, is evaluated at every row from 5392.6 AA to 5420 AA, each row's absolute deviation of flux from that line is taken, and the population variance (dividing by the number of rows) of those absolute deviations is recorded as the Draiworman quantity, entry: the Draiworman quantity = 0.14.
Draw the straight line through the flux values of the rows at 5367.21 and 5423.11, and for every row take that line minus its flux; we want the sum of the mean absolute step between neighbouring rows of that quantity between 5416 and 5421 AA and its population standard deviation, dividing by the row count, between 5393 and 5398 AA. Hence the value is 0.30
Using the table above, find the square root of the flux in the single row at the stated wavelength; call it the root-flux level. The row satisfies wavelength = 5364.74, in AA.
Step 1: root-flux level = 4.530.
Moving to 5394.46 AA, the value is 4.405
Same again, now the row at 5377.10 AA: 4.548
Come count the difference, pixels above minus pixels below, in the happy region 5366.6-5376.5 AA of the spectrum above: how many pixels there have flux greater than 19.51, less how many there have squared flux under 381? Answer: 8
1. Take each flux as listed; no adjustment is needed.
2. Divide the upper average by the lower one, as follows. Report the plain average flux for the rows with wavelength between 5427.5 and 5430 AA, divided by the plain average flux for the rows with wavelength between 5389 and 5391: 0.941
